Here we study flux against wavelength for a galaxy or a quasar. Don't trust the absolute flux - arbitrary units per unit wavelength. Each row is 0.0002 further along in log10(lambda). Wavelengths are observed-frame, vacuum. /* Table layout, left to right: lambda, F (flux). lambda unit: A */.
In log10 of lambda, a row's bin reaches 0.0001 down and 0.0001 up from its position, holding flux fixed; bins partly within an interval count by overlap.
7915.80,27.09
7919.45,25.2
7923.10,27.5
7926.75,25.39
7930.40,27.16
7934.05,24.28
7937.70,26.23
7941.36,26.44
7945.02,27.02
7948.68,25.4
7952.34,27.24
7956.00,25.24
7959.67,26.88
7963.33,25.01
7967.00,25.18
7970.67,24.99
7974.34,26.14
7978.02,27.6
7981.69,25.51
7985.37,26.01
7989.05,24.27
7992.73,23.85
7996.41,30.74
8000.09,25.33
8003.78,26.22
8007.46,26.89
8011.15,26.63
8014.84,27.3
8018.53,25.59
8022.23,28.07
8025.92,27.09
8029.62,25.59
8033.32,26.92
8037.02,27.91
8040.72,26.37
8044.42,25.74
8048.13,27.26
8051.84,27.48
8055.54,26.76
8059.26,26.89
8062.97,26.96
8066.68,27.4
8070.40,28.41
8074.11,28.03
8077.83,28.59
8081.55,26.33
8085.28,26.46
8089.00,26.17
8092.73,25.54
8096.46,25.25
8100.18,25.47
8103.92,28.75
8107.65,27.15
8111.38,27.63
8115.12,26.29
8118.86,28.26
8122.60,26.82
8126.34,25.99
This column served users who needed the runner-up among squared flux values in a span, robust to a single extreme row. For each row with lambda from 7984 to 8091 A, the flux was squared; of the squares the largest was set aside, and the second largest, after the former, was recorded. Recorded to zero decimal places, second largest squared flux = 817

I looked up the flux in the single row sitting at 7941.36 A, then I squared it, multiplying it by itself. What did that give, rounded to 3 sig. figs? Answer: 699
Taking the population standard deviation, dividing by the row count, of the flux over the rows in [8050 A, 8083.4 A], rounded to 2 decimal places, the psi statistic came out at 0.73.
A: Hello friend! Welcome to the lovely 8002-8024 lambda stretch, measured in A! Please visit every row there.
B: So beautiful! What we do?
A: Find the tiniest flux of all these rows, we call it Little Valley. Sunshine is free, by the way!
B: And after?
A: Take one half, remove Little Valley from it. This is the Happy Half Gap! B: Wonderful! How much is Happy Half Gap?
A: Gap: -25.1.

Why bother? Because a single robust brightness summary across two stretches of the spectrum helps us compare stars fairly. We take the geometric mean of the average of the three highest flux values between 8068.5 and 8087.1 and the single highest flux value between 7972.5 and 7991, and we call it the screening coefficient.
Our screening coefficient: 28.0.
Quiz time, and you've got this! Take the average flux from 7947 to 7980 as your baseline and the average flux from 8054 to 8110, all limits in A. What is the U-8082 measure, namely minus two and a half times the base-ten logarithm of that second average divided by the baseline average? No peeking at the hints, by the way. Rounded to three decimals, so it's -0.040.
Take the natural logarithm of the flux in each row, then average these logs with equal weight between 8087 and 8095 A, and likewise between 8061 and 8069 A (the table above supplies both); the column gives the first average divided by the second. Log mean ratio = 0.98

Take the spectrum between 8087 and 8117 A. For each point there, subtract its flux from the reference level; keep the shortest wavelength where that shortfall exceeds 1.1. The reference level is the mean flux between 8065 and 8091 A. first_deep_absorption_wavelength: 8089.00 A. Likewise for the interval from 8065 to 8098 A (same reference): 8089.00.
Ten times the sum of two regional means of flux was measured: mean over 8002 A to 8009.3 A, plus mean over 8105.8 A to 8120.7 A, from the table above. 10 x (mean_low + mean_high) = 539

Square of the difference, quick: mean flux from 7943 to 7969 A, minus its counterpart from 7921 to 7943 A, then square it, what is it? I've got 0.03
